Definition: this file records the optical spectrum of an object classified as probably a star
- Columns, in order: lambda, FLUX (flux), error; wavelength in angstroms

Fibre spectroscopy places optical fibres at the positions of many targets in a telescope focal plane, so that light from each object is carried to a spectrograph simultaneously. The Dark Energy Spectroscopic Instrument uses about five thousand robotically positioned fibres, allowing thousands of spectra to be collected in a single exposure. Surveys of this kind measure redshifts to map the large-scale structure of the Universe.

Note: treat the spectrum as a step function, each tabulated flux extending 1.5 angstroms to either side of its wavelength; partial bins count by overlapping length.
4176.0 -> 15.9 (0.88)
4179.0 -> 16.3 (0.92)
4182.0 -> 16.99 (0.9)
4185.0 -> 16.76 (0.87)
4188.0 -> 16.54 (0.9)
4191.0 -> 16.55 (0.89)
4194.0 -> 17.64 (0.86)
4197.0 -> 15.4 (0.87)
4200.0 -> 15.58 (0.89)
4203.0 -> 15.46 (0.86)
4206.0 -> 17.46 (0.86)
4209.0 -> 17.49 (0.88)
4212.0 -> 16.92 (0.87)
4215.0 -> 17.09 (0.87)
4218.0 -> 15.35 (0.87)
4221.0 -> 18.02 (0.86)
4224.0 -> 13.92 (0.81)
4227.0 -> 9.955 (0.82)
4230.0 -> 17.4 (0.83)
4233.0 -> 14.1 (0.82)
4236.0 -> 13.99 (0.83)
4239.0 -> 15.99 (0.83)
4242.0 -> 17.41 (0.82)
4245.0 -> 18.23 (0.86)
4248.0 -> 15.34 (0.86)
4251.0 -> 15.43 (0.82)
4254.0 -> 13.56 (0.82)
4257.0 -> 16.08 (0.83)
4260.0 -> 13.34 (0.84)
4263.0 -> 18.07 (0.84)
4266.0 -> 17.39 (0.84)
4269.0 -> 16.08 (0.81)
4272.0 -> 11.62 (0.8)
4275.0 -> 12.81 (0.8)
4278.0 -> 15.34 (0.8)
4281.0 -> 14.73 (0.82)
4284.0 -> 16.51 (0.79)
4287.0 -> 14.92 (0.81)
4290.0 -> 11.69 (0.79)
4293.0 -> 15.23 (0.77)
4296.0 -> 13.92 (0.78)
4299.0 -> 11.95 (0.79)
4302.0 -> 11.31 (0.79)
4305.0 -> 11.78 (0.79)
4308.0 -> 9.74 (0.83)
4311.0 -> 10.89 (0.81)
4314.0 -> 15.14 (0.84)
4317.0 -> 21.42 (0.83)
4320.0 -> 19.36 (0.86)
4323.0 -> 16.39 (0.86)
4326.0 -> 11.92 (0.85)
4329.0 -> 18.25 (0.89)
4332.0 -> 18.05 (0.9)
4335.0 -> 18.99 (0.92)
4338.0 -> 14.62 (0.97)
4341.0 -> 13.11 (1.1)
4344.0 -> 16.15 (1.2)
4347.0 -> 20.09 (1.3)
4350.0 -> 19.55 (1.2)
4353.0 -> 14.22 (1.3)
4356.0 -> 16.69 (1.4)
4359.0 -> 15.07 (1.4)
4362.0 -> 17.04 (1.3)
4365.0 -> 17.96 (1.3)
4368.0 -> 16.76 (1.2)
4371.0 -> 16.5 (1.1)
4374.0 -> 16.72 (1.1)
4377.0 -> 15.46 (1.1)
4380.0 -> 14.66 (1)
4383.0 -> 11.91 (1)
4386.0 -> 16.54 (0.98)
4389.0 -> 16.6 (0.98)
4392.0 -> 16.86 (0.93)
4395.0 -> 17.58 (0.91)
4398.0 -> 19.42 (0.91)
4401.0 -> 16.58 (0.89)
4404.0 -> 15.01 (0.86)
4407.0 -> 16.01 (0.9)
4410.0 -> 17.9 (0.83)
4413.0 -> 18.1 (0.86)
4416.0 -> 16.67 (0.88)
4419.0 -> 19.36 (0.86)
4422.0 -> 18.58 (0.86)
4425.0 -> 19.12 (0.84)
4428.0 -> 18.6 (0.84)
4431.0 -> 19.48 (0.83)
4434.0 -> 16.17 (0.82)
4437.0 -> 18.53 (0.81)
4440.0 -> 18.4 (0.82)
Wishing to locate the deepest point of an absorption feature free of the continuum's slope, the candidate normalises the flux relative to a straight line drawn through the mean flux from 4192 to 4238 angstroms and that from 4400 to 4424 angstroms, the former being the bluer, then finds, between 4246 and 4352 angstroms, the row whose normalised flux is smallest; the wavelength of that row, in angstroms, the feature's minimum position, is 4308.0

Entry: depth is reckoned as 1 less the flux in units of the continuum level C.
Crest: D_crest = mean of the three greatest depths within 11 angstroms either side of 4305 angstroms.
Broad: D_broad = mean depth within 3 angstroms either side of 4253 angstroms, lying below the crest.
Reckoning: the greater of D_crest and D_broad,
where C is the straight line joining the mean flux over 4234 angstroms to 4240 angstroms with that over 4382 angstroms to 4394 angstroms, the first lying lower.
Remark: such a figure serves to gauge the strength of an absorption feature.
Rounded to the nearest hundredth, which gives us 0.30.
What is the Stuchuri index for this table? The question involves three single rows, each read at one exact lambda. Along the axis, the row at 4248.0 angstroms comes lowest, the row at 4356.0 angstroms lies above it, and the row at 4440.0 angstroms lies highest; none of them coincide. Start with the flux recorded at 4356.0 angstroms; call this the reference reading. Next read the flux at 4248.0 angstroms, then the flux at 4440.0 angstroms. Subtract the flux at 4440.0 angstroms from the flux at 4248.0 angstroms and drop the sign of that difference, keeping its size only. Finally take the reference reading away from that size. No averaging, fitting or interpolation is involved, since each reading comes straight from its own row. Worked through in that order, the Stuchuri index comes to -13.6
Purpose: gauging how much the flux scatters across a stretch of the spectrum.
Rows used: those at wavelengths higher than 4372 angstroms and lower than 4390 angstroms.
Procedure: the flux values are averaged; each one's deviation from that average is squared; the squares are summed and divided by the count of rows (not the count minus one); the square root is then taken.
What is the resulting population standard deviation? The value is 1.7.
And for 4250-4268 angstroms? 1.8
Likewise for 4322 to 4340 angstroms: 2.5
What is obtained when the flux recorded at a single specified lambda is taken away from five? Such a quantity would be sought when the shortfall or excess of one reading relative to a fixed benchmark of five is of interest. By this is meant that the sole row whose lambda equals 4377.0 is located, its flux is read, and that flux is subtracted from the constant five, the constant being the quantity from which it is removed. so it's -10.5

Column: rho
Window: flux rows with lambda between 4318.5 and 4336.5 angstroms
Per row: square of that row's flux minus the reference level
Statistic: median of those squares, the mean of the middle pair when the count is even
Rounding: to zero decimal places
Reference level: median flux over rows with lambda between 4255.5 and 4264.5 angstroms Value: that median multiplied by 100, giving 659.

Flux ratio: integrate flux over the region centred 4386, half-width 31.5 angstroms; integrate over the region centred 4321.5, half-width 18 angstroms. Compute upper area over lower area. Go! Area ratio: 1.85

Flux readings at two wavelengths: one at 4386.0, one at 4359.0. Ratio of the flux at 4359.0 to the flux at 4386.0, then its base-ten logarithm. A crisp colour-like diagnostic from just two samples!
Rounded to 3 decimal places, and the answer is -0.040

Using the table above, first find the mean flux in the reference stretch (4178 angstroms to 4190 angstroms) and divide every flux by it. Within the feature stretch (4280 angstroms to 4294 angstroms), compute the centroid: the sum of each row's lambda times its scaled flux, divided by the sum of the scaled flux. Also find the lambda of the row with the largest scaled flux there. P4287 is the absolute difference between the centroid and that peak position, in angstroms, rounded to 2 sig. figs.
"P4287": 2.8 angstroms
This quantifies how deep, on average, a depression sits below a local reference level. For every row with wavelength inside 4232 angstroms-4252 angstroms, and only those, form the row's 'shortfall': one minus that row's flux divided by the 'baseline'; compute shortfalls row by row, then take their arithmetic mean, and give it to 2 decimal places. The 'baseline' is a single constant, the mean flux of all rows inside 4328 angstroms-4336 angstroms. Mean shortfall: 0.14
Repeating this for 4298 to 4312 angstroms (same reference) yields 0.40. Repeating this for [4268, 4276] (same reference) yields 0.27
